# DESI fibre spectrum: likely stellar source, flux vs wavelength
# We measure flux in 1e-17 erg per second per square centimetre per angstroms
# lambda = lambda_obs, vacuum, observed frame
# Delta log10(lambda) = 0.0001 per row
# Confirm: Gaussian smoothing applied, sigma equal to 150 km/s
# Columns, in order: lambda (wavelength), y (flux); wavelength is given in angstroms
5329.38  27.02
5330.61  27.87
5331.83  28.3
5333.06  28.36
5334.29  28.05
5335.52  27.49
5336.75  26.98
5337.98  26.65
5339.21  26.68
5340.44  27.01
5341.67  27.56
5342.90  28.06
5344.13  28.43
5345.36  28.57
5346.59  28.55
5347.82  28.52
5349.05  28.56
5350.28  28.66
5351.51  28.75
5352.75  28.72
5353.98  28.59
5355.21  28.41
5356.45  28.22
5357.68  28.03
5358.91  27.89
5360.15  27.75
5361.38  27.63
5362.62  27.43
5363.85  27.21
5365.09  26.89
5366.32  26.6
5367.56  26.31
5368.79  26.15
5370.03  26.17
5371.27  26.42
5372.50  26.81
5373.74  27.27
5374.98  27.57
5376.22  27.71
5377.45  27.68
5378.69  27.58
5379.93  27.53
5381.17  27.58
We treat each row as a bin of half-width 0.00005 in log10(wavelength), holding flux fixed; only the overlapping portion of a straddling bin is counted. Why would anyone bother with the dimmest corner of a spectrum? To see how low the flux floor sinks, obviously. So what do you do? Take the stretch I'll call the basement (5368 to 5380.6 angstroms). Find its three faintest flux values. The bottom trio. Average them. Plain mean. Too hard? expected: 26.2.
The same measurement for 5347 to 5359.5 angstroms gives 28.0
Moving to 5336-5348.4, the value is 26.8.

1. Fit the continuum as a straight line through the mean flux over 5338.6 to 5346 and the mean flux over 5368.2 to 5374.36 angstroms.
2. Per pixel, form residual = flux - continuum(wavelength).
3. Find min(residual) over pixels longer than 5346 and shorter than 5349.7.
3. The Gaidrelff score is 1.0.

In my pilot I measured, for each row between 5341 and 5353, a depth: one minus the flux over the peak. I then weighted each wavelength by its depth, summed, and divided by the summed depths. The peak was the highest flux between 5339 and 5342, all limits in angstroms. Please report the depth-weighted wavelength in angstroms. 5348.4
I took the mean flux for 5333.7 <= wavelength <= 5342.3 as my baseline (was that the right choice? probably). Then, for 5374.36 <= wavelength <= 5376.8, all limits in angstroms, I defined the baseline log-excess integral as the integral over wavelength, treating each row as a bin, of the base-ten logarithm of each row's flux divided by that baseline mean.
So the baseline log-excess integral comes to 0.02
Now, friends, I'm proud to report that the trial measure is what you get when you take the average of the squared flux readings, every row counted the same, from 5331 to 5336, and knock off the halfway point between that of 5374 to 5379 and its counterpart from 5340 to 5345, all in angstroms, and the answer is 19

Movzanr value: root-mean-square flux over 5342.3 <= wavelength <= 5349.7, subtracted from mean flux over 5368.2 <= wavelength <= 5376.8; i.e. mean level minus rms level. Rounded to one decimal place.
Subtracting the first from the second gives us -1.6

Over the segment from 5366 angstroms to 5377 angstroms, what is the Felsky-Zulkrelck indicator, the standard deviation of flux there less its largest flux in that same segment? -27.1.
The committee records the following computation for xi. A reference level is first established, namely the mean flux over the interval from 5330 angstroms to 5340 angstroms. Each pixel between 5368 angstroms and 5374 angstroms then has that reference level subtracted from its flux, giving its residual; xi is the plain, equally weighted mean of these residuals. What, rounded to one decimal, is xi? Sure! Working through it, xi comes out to -1.0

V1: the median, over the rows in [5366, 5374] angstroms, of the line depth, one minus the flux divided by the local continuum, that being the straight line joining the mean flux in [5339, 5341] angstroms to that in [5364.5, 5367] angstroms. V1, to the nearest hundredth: 0.01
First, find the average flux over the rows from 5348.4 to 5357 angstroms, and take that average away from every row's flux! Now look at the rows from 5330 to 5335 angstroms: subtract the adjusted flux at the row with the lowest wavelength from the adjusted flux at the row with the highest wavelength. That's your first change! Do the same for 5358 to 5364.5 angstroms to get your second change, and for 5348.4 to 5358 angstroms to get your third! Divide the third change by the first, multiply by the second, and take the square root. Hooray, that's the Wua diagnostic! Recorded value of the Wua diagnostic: 1.41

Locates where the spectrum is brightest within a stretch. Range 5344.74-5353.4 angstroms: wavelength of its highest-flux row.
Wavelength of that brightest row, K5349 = 5351.51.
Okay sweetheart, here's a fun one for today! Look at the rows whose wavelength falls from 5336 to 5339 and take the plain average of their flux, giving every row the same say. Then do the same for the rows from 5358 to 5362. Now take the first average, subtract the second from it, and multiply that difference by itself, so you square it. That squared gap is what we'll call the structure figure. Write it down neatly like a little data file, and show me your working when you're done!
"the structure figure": 0.9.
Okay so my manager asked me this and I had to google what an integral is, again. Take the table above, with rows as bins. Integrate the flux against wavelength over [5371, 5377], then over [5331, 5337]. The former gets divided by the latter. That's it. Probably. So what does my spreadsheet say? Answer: 0.98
